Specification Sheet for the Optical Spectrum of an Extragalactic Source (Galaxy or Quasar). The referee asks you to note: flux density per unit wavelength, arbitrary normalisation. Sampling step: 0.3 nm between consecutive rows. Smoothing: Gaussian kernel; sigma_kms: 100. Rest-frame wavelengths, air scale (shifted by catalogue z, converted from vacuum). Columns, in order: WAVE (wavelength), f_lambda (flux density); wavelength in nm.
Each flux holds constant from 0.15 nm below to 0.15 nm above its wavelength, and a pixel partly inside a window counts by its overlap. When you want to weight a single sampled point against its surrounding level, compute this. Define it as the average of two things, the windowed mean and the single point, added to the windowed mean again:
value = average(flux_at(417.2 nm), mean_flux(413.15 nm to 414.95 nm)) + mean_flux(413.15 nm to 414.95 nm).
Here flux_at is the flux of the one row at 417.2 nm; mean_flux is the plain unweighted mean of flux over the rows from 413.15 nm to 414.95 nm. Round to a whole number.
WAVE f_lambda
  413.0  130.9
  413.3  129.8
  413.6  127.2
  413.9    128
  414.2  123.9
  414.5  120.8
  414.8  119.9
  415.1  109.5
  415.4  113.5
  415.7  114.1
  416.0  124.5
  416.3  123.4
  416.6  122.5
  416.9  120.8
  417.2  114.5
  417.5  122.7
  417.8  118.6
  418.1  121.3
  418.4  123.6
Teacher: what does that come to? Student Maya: 245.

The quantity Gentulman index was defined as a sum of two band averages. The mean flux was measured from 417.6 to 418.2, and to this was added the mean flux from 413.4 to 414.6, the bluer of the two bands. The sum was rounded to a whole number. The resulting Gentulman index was 245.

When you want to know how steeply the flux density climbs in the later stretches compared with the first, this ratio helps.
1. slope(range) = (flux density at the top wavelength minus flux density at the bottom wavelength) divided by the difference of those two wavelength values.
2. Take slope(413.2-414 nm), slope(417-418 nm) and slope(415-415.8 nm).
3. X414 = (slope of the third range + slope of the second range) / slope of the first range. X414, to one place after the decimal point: -4.8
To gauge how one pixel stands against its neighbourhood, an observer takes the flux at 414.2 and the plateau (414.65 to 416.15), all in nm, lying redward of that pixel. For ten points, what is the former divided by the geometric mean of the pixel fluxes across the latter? 1.07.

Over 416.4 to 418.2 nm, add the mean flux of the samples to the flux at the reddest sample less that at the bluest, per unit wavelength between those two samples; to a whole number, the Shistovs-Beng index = 119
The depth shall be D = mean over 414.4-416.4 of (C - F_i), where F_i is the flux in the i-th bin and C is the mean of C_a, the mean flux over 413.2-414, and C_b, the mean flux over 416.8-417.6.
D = 5.9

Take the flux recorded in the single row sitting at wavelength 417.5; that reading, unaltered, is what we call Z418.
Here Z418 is 122.7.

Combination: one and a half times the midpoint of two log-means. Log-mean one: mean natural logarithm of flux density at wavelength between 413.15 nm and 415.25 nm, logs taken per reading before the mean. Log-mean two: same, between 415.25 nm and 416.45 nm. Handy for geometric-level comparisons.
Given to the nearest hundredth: 7.19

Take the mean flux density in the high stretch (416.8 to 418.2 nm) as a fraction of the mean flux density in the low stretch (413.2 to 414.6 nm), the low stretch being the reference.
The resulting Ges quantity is 0.95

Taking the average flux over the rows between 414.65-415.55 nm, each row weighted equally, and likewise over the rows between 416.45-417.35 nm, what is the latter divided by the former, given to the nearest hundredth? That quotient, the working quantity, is 1.04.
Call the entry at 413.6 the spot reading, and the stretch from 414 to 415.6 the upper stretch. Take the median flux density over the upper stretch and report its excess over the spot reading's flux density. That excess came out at -7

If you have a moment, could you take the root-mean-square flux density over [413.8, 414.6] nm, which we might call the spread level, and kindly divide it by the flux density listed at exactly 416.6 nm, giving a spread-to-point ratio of 1.01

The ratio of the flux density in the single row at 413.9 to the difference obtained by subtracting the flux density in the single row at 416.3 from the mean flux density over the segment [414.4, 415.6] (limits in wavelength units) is -17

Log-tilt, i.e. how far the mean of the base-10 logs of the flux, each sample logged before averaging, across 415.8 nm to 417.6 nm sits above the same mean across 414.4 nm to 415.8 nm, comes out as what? 0.02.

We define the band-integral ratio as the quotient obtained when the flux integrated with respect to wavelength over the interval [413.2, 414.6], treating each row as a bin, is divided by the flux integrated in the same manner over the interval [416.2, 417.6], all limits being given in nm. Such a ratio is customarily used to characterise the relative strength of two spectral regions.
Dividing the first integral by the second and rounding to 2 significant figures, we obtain 1.0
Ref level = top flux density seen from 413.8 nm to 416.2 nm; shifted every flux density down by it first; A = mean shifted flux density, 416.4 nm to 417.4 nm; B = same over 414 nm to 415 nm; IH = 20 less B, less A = 35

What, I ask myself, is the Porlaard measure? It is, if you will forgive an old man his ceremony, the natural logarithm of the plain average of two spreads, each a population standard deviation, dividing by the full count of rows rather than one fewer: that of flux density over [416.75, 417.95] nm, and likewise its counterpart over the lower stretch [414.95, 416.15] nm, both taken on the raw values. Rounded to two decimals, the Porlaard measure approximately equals 1.46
